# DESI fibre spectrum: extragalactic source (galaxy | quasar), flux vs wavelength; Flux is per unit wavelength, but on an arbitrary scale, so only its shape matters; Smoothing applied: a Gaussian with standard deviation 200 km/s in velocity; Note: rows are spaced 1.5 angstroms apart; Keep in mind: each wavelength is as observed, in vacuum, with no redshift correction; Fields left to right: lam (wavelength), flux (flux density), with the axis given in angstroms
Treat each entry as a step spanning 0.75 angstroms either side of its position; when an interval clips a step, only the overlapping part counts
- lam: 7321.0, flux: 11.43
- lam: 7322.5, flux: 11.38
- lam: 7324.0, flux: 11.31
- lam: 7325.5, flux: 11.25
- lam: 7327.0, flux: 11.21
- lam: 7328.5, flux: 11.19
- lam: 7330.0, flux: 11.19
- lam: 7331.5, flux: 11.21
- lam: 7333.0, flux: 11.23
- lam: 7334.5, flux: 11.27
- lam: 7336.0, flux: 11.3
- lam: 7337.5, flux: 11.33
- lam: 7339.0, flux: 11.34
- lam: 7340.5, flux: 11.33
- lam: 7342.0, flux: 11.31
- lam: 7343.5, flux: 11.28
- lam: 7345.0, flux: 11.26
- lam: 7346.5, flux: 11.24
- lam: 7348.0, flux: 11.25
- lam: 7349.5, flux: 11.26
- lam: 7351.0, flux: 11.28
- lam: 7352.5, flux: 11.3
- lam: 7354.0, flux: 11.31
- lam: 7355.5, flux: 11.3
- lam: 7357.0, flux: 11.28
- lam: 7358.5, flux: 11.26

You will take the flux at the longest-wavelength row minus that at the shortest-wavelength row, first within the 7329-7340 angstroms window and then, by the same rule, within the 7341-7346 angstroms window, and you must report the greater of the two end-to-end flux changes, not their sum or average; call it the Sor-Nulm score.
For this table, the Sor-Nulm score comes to 0.15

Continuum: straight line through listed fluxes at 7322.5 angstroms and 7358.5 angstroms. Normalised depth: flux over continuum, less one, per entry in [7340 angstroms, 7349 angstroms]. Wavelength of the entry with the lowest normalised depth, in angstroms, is 7346.5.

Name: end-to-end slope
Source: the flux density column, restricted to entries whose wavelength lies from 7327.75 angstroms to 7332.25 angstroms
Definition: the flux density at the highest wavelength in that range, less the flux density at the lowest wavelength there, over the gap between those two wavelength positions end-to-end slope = 0.007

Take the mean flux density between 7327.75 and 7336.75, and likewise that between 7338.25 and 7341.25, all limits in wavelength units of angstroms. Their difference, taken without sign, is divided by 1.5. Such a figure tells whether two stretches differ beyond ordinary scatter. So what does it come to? 0.07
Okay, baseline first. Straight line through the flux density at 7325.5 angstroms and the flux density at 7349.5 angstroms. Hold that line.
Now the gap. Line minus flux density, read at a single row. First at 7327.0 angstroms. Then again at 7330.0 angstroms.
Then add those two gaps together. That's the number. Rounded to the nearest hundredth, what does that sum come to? 0.10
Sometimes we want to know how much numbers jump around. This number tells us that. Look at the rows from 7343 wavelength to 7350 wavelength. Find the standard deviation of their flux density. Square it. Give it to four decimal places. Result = 0.0002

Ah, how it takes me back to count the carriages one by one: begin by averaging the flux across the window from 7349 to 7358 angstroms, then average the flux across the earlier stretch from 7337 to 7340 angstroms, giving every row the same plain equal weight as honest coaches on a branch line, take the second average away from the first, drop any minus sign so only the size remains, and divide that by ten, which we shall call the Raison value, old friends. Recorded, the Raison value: 0.0047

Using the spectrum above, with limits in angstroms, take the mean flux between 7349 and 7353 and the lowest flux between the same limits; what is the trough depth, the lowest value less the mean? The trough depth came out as -0.020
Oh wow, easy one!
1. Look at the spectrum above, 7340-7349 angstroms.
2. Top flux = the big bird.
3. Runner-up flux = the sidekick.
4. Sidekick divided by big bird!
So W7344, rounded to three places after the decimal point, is 0.998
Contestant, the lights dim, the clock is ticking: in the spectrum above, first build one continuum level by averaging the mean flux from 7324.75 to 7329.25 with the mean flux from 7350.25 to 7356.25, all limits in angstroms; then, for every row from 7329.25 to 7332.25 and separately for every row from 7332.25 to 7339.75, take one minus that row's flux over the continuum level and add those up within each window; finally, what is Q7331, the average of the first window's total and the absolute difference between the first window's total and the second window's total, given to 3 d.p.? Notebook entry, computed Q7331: 0.018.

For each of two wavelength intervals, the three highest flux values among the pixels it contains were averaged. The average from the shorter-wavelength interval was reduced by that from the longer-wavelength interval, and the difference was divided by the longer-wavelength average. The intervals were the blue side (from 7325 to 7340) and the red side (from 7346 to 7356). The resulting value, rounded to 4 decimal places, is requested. 0.0018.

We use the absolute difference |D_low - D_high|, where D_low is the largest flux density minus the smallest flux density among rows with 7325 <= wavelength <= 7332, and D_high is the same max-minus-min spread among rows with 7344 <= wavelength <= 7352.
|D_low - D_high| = 0.020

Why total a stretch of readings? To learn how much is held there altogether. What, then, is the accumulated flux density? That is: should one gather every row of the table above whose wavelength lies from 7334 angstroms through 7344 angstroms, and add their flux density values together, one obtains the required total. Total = 79.2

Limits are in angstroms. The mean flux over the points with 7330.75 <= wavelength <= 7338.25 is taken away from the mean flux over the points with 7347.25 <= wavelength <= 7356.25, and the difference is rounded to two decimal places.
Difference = 0.02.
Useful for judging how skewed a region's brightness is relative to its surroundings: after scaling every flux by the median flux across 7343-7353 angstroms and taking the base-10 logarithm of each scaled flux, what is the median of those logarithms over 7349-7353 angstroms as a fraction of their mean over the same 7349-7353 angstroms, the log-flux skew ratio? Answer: 1.00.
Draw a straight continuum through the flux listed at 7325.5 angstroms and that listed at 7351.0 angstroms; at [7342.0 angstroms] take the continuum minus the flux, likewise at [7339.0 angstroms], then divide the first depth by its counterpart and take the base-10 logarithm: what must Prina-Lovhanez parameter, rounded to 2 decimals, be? -0.26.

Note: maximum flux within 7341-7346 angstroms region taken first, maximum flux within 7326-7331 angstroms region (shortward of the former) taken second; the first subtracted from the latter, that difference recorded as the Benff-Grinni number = -0.10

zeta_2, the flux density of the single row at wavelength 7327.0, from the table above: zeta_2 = 11.21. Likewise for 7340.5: 11.33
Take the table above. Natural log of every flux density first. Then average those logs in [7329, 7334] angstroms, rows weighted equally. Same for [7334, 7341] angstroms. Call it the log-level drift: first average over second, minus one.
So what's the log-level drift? -0.0038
